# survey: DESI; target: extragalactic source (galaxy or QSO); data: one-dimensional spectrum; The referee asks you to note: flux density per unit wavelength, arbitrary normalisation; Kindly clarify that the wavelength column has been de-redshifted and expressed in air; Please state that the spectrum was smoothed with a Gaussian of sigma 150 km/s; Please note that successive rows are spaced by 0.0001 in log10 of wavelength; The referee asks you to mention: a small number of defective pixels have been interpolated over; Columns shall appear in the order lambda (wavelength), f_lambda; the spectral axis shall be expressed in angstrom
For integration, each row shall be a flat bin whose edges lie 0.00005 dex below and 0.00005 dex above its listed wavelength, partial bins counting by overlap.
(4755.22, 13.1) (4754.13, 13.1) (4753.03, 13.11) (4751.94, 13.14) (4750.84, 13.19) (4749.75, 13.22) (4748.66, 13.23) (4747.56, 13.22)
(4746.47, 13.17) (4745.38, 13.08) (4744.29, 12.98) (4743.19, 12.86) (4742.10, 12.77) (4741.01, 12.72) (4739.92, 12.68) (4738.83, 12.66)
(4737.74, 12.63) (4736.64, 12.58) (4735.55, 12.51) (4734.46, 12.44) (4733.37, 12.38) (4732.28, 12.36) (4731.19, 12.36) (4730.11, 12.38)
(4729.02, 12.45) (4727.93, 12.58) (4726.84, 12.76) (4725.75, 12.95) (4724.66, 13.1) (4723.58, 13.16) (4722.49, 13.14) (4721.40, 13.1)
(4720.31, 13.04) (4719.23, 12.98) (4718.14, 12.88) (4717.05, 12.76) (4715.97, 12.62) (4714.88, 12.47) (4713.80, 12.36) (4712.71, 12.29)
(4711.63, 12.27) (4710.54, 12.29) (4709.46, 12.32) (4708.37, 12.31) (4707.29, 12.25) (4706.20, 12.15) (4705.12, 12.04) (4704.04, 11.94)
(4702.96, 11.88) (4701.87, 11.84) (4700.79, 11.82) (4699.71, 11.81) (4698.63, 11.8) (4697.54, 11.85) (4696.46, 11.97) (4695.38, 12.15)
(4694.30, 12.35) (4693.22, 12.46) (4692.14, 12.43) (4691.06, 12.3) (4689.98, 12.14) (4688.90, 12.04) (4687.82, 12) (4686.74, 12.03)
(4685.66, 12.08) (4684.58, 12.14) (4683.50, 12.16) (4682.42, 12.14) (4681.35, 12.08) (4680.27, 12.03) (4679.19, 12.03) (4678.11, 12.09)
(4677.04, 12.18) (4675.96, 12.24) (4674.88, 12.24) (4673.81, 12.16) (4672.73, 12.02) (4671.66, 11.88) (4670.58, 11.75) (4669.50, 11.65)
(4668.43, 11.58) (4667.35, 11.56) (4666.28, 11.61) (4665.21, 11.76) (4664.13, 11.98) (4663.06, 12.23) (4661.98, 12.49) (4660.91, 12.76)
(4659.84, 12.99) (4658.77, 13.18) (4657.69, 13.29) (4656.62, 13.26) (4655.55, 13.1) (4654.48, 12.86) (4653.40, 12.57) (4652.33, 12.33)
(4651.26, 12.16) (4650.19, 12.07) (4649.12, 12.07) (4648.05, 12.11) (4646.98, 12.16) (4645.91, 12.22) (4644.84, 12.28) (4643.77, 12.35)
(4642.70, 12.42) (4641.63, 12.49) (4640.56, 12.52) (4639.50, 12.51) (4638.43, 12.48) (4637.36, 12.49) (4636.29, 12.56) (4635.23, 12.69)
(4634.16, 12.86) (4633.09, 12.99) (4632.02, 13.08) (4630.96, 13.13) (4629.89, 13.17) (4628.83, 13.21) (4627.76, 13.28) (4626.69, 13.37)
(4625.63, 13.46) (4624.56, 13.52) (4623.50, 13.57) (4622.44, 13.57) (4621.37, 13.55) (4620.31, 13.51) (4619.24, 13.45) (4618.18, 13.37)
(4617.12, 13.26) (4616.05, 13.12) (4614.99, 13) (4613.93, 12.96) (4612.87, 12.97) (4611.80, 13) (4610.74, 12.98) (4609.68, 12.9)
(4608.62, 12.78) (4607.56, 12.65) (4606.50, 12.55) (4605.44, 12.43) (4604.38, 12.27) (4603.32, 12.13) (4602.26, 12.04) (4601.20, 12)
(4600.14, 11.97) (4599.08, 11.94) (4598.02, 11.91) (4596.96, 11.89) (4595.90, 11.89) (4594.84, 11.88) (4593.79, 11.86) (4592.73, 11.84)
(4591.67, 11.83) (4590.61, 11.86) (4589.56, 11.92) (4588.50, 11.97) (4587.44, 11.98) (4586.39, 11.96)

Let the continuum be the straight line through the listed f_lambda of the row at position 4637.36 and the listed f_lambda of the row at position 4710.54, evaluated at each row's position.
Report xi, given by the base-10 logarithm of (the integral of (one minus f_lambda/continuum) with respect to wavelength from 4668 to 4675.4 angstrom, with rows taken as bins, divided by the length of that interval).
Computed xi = -1.4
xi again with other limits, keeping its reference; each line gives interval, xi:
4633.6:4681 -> -2.0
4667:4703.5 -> -1.6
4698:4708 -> -1.5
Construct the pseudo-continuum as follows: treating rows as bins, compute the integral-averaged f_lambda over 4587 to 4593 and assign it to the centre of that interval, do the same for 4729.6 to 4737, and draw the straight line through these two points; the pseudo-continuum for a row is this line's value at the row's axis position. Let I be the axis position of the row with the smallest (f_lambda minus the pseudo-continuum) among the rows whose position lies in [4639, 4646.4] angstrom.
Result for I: 4645.91 angstrom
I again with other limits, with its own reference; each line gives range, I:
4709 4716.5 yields 4711.63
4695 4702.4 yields 4698.63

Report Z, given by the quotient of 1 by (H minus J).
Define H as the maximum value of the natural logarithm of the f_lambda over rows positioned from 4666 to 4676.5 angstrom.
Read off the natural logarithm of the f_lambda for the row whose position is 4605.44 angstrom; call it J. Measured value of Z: -65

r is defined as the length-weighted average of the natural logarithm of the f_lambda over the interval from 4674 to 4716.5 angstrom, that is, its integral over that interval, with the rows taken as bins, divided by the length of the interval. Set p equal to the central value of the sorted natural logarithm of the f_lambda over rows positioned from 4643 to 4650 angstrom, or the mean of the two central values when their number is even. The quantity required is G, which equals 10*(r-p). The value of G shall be -0.04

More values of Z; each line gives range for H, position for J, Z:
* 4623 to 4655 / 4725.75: 21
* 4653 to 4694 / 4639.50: 17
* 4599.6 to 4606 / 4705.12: 31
